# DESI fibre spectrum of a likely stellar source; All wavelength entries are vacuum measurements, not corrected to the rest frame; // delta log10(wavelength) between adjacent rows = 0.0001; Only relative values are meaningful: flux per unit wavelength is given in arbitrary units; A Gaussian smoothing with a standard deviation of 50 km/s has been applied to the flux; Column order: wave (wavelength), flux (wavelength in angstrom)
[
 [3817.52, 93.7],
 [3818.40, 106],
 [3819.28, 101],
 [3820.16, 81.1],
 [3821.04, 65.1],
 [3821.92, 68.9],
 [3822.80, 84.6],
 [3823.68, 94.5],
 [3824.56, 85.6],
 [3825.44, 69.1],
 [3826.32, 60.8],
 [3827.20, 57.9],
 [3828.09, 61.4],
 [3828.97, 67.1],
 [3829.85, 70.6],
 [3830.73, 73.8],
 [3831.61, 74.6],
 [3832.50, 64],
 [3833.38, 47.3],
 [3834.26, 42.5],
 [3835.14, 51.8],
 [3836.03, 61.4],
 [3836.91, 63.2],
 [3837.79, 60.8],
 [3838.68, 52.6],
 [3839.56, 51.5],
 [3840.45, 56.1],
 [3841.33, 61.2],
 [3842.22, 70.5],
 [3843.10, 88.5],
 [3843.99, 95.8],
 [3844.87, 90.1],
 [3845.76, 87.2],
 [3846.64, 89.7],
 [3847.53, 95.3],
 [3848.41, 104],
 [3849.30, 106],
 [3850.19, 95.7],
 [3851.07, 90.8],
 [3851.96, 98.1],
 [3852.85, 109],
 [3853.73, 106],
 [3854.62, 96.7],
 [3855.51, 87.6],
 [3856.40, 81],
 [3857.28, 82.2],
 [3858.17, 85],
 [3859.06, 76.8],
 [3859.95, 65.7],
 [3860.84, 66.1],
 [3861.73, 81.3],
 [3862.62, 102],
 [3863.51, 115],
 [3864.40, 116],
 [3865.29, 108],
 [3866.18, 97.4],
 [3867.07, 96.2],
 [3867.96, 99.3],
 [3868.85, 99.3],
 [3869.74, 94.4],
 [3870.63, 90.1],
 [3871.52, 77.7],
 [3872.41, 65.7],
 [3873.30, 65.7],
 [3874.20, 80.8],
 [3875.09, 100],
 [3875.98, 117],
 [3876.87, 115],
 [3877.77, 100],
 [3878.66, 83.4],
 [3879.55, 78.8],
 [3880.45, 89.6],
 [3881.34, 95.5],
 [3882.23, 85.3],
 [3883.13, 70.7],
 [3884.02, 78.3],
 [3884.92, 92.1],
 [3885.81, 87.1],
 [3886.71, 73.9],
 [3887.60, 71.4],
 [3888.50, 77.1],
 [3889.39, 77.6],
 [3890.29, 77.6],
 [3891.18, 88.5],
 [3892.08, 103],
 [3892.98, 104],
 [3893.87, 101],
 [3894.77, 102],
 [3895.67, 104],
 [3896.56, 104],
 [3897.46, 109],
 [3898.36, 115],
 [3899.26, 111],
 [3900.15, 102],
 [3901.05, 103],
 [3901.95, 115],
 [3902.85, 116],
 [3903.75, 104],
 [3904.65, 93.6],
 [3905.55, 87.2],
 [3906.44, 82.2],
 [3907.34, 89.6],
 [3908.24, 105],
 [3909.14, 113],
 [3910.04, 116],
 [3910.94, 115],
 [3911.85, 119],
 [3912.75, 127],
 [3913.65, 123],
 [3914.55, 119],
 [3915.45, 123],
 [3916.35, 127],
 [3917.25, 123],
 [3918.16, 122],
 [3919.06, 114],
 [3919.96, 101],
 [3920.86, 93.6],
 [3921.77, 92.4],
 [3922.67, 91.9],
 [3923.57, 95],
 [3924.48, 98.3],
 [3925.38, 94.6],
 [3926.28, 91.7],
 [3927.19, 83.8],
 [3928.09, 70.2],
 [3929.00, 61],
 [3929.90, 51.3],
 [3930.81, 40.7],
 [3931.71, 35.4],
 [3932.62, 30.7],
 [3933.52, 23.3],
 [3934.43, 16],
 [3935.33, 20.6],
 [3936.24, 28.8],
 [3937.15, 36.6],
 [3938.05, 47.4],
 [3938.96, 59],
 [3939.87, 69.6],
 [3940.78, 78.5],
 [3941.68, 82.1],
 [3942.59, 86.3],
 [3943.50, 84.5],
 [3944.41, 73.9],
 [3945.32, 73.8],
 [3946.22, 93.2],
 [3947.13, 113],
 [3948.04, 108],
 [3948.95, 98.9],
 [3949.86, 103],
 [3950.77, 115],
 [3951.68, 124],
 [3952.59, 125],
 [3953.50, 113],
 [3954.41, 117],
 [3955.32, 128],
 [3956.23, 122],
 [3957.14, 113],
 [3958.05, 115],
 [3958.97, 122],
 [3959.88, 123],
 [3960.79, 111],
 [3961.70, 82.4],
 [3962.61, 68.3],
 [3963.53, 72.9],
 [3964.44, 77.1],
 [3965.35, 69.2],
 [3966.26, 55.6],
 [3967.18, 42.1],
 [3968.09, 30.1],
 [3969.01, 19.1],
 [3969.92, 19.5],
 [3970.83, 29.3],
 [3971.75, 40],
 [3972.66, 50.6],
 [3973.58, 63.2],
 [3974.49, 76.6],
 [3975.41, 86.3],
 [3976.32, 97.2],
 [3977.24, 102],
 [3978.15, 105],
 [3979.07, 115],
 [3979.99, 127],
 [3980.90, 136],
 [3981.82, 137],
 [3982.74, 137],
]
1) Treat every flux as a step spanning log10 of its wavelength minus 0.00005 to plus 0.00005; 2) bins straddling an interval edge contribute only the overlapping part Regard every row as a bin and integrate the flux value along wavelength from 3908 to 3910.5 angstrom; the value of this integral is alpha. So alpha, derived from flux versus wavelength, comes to 280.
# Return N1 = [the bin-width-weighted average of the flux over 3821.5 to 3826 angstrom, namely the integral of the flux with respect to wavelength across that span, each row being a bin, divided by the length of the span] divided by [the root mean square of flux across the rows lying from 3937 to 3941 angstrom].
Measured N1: 1.3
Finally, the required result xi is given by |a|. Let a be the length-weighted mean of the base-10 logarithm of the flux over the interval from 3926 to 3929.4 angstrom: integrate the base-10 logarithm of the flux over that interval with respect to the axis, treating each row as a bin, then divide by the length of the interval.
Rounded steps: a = 1.87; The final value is 1.87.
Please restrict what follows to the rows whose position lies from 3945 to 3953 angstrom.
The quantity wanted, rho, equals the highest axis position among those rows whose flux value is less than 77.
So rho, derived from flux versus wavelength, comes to 3945.32 angstrom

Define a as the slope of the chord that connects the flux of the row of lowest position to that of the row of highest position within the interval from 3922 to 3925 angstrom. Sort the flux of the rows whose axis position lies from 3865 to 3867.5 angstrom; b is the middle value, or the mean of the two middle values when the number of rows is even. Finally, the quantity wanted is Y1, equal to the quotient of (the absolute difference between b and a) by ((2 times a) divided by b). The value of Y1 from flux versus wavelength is 1293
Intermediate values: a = 4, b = 97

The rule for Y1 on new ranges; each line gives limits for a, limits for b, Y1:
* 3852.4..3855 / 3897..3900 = -942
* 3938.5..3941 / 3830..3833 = 217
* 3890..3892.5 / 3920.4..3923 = 255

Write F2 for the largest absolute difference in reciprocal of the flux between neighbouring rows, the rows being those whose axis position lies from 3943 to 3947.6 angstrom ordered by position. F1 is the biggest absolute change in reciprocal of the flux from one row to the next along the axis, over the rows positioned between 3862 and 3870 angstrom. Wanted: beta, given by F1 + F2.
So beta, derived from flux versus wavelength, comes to 0.0039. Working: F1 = 0.0011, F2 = 0.0028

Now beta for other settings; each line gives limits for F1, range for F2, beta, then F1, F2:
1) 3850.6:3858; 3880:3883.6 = 0.0035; 0.0011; 0.0024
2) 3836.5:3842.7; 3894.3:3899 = 0.0030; 0.0026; 0.0005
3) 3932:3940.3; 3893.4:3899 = 0.0201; 0.0196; 0.0005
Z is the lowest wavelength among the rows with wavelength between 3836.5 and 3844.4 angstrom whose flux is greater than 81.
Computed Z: 3843.10 angstrom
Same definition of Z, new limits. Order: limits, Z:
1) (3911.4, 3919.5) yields 3911.85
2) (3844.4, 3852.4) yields 3844.87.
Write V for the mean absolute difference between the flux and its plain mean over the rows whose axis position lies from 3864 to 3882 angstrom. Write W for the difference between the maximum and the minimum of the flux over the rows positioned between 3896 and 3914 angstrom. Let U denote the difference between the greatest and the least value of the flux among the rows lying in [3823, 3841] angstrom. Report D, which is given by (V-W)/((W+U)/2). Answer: -0.7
